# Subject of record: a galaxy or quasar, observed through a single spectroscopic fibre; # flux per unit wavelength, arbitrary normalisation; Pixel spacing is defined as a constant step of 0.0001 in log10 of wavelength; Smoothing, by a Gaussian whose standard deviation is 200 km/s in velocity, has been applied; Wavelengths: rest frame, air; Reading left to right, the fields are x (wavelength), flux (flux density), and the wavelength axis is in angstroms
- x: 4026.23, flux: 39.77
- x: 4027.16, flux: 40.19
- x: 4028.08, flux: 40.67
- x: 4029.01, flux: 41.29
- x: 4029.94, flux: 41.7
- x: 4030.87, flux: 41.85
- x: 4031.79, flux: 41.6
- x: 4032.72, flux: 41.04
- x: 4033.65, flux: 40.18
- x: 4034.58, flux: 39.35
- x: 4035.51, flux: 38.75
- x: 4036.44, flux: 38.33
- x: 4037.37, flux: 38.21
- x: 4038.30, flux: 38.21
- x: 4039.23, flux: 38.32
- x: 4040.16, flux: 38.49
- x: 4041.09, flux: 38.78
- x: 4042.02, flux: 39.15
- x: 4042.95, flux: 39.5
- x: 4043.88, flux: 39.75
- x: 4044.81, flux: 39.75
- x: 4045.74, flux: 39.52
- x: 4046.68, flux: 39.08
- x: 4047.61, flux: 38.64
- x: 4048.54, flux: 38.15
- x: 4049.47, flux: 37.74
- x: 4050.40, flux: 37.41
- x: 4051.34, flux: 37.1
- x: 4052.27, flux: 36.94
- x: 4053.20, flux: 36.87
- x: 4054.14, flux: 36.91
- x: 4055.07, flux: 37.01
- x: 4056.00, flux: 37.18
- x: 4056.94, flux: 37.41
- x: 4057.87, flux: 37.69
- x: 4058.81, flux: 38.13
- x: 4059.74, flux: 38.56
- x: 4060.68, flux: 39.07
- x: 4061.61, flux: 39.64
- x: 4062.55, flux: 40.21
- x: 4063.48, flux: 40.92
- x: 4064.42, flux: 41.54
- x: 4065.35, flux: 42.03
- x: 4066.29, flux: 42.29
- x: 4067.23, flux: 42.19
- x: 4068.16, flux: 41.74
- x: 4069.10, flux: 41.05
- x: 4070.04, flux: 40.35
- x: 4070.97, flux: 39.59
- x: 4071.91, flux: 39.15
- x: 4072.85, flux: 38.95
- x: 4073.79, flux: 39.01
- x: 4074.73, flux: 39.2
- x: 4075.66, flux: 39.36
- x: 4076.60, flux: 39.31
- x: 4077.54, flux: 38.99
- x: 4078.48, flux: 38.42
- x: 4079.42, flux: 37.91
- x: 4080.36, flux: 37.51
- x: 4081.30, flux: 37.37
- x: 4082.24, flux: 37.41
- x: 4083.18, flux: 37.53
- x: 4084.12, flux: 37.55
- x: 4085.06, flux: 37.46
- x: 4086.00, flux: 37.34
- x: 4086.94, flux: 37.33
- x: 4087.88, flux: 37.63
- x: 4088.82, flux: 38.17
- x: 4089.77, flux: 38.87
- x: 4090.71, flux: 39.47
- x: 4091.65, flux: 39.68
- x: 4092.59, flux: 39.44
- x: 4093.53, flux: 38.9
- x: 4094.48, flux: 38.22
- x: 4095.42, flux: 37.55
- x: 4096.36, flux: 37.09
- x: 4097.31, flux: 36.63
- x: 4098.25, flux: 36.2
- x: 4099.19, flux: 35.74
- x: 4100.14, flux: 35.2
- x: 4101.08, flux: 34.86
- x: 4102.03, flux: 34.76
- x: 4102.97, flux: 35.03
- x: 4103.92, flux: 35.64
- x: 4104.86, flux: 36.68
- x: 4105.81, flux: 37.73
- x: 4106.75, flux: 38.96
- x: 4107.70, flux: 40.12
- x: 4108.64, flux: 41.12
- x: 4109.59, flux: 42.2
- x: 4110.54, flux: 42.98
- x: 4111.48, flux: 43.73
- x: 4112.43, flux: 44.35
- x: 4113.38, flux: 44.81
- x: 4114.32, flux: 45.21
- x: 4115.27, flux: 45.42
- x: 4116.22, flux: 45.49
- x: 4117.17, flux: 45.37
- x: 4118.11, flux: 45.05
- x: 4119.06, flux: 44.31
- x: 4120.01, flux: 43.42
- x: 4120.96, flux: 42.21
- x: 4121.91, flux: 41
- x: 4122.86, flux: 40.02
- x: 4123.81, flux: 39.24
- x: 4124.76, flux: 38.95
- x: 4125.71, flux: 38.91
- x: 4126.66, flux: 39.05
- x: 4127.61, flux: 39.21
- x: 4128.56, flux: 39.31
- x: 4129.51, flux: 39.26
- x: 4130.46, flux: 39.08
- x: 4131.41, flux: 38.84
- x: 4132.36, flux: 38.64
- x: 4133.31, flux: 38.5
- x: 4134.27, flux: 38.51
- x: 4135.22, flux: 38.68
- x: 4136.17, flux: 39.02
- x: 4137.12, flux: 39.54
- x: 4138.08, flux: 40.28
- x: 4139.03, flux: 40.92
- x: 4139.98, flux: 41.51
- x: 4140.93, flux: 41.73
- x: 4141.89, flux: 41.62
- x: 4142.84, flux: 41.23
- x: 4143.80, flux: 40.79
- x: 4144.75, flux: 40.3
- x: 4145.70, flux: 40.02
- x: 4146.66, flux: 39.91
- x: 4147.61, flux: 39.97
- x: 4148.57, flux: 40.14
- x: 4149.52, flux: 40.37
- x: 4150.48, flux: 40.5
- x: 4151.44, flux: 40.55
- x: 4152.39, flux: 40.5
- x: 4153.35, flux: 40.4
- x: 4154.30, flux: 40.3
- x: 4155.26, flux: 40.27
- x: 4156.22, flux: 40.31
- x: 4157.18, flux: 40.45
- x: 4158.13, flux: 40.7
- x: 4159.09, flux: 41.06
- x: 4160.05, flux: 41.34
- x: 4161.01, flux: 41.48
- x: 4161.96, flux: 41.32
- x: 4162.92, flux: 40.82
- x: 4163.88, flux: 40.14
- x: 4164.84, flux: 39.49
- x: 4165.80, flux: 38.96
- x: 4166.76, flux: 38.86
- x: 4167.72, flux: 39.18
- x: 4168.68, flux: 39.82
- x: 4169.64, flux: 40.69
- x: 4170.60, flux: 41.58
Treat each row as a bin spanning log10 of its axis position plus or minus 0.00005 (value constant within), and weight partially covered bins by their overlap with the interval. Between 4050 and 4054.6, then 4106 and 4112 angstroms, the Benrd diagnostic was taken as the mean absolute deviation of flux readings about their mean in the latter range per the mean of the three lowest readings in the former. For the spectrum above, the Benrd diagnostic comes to 0.039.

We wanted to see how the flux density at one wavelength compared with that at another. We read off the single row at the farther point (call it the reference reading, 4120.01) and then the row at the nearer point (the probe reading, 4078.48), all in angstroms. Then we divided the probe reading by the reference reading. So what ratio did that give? 0.88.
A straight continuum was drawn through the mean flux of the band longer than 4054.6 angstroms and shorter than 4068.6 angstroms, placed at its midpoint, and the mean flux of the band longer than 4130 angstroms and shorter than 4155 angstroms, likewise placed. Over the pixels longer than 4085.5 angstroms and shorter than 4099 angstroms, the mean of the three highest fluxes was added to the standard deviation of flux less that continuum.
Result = 40.6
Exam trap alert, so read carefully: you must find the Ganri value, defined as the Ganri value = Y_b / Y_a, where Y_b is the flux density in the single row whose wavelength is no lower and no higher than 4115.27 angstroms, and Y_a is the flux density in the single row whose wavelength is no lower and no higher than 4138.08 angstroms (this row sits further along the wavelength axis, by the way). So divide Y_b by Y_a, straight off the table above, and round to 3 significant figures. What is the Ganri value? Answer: 1.13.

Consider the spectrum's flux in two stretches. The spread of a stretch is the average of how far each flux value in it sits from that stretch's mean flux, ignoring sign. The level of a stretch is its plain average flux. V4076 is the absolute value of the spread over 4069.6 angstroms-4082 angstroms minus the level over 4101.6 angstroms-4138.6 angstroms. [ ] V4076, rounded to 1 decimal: 39.9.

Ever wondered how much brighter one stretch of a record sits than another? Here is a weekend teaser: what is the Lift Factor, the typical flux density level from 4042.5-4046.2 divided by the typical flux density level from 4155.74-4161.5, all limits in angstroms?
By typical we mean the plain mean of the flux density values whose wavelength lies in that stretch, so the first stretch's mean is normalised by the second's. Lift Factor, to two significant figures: 0.97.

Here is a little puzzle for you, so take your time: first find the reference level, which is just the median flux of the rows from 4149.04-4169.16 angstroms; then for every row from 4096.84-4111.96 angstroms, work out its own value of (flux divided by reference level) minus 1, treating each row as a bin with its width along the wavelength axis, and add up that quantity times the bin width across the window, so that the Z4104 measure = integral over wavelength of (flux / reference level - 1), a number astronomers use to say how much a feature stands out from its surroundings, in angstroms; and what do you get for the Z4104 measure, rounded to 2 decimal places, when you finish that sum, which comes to -0.91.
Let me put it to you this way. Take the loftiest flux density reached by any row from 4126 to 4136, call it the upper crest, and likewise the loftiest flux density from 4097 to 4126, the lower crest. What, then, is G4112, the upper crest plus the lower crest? 84.8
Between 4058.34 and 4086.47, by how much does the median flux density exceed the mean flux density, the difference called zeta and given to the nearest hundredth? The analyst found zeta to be -0.22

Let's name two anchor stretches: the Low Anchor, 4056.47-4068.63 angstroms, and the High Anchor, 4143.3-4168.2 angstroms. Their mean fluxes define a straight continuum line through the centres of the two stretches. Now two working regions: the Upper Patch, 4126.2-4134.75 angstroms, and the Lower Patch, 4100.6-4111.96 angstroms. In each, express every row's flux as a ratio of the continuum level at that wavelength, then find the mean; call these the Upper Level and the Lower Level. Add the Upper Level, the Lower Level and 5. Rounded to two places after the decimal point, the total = 6.93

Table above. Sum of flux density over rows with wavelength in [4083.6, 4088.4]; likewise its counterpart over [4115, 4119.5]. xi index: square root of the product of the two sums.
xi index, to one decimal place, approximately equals 205.6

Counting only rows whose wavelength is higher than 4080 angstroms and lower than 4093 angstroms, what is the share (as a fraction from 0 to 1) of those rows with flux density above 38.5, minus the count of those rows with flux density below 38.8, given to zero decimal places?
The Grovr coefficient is -10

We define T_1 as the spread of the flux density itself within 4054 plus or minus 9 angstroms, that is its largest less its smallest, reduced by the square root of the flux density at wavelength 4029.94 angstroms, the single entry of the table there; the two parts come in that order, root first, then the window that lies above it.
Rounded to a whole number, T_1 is -3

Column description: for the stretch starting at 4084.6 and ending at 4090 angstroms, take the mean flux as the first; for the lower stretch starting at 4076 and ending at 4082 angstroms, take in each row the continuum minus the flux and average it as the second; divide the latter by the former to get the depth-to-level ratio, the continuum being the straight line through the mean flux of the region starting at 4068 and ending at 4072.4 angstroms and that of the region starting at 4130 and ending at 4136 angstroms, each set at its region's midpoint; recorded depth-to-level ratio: 0.05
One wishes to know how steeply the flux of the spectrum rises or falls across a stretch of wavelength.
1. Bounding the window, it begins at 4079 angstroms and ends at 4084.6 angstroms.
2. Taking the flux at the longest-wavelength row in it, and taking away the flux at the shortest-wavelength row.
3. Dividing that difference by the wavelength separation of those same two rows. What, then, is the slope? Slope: -0.1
